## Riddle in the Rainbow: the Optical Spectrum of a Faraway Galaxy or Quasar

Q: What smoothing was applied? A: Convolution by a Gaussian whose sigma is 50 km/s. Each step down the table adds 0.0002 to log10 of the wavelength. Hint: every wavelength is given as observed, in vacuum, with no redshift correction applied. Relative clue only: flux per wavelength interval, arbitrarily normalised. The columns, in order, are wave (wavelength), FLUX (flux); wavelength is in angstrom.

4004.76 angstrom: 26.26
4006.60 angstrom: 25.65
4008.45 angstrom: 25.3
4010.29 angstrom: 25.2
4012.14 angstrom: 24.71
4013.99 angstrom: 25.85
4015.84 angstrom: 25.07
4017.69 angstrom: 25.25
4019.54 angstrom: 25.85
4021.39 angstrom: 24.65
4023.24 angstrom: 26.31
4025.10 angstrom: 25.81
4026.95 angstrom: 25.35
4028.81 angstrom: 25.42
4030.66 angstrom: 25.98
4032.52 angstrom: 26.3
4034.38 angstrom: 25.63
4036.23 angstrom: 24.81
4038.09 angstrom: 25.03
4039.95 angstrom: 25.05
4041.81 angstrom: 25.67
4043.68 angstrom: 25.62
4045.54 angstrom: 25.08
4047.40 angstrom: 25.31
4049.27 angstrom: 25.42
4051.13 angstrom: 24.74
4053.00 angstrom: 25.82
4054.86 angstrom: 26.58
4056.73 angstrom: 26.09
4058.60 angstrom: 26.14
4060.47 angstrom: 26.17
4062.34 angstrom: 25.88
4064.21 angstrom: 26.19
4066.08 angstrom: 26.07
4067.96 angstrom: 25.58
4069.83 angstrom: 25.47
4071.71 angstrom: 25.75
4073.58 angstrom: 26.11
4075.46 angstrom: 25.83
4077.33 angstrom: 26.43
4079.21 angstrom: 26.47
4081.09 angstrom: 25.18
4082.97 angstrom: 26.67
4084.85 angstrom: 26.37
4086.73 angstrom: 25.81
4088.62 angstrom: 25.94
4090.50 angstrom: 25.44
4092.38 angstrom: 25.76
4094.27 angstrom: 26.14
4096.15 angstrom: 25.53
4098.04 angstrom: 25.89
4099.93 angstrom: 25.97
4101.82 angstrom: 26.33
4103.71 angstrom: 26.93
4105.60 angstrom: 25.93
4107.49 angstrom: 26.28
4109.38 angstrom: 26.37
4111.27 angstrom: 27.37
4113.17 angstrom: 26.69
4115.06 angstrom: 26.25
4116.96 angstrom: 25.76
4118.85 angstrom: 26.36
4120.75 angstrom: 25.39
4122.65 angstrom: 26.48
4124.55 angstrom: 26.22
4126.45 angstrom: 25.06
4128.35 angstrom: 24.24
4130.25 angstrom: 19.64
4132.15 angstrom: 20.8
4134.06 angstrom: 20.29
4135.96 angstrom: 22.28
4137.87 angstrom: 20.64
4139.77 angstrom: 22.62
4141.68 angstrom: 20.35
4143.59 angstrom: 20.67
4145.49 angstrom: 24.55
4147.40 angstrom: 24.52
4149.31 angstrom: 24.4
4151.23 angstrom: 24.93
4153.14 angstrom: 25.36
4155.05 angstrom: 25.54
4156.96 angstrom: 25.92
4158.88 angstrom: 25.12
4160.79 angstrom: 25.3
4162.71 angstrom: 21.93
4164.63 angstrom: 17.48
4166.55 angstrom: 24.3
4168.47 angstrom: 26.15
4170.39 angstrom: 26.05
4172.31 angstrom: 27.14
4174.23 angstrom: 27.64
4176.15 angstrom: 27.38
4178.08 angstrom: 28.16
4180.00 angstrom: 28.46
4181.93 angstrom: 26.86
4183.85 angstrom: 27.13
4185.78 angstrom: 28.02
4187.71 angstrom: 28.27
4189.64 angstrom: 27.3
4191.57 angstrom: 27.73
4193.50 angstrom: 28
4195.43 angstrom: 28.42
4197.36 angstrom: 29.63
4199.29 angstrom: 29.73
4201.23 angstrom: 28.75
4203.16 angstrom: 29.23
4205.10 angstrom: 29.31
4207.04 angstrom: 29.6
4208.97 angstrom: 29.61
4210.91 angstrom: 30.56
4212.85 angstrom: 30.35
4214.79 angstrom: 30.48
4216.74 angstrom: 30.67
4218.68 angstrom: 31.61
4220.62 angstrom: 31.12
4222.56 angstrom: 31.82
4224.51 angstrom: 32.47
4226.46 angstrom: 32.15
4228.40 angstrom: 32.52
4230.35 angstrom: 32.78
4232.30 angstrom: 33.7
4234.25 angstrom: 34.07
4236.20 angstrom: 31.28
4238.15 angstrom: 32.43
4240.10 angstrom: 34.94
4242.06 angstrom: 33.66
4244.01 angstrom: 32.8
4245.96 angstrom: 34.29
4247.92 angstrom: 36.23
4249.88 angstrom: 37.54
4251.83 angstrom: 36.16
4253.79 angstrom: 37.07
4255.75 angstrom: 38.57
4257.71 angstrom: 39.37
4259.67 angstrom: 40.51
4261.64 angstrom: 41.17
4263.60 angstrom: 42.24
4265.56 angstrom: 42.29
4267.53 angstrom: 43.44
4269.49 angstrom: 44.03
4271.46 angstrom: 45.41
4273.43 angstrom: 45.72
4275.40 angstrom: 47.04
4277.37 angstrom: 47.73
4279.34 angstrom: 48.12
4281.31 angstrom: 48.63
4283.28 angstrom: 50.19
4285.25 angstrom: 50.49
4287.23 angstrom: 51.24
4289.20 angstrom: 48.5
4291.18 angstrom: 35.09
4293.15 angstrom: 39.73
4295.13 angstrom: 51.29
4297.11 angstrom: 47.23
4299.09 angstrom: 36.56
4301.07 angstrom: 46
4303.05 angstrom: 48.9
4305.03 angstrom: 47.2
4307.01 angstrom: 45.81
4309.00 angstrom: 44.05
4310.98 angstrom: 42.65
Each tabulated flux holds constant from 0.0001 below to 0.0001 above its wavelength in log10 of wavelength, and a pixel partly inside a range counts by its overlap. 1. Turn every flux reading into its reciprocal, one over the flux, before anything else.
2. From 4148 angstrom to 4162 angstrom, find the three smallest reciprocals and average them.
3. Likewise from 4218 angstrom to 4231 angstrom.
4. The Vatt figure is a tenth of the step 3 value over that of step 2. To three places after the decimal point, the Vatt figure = 0.079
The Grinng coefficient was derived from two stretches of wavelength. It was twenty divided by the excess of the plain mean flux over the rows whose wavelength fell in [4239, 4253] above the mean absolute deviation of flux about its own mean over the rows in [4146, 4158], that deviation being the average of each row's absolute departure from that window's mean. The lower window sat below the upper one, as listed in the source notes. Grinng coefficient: 0.58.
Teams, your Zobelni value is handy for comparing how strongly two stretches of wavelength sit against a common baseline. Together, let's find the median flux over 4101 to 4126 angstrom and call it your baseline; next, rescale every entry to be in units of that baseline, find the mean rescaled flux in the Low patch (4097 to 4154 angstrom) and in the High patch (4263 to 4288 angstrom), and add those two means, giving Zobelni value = 2.7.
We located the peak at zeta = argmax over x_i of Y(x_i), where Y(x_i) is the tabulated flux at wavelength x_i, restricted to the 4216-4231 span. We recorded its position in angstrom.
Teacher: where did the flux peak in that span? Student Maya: 4230.35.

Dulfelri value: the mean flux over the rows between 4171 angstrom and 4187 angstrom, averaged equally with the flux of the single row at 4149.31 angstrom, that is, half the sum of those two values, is 26.0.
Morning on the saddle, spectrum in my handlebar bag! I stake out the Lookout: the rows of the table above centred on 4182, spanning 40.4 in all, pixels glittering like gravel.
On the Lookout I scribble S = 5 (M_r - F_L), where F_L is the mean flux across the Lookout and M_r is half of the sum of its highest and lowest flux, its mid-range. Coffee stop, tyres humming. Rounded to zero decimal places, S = -16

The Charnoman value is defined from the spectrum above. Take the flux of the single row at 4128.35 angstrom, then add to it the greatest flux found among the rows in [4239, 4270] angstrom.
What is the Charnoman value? 68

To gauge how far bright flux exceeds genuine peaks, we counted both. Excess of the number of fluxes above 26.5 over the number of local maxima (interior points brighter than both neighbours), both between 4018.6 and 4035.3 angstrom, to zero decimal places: -2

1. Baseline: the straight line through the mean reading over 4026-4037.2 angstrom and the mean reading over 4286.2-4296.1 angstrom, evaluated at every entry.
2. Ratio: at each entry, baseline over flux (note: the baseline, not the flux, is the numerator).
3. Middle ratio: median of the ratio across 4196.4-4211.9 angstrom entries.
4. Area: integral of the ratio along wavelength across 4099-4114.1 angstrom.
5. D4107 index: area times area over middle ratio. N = 242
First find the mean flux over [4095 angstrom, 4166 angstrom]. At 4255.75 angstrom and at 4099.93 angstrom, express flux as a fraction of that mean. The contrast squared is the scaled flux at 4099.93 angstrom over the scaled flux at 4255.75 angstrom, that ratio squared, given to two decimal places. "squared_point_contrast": 0.45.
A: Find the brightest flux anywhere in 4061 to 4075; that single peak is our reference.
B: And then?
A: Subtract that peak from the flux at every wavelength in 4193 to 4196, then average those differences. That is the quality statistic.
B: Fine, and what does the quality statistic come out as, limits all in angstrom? 2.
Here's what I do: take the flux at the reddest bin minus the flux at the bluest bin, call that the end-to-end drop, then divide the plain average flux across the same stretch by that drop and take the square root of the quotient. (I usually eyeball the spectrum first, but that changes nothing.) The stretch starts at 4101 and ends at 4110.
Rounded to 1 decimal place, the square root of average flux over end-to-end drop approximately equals 25.7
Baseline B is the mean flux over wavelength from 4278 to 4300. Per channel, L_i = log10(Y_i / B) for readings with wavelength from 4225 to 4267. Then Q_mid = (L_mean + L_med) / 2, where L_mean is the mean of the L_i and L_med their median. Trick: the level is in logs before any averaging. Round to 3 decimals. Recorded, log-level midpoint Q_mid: -0.115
